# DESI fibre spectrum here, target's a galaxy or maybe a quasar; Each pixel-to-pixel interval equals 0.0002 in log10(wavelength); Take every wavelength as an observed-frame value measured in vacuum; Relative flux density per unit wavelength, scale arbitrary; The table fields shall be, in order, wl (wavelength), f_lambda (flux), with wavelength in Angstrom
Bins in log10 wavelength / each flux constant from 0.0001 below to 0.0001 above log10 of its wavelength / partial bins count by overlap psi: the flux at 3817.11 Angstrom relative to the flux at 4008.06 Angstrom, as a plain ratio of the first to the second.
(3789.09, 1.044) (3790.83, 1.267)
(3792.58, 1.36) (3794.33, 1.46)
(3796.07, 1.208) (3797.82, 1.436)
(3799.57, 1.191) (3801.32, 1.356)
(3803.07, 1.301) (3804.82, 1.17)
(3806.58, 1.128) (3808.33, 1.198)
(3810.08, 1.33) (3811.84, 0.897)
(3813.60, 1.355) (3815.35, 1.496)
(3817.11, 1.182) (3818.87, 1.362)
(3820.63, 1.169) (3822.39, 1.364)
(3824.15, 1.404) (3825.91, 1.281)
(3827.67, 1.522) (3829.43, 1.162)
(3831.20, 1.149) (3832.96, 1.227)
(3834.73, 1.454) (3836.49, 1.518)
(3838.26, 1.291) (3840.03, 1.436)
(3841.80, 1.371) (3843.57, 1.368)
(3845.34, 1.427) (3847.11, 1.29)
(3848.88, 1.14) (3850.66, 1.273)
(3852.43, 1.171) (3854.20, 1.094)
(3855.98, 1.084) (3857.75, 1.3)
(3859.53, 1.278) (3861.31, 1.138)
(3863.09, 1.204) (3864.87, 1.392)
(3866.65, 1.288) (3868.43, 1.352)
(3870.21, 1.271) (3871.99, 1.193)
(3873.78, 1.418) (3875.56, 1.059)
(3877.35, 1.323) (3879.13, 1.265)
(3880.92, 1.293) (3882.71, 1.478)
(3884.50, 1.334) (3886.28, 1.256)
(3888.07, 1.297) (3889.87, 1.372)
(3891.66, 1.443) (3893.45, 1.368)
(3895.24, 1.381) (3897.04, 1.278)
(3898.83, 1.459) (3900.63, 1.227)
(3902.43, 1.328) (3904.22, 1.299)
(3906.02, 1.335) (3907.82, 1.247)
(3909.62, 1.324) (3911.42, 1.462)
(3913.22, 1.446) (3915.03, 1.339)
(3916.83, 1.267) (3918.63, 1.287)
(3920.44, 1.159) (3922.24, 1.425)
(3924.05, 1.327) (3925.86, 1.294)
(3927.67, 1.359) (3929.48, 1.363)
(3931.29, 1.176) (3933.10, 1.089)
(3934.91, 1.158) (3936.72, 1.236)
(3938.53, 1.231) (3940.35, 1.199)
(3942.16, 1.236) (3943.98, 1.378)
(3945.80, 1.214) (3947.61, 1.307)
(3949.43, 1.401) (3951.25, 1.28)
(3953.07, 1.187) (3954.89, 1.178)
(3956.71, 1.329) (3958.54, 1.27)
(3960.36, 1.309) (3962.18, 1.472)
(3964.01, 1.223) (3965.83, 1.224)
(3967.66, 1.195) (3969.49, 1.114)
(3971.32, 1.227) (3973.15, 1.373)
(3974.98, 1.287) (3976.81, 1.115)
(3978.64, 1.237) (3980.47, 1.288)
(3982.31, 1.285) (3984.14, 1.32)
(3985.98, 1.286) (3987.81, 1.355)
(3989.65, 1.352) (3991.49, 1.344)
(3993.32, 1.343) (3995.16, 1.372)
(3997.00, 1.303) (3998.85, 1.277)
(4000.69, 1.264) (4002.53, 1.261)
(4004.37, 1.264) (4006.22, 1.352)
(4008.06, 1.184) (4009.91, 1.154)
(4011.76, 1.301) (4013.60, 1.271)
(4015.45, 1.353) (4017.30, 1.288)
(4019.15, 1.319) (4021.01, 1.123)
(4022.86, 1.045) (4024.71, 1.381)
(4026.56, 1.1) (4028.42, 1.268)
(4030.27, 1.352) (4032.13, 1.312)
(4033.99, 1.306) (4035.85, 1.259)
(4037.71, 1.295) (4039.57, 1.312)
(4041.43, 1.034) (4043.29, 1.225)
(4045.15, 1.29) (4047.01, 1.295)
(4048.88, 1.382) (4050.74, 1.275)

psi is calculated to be 1.00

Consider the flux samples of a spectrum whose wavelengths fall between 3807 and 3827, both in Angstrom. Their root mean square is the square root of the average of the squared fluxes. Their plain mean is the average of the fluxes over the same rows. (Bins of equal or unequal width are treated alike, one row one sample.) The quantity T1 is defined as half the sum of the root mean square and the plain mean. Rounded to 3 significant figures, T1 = 1.28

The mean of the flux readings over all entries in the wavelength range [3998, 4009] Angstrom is 1.267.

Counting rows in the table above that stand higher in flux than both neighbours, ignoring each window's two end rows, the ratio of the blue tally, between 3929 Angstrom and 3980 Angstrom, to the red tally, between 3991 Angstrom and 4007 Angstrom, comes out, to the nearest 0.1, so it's 7.0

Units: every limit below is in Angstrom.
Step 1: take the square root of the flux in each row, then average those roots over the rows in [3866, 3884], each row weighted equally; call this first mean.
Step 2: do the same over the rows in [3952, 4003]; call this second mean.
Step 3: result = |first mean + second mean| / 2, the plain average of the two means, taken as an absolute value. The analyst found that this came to 1.13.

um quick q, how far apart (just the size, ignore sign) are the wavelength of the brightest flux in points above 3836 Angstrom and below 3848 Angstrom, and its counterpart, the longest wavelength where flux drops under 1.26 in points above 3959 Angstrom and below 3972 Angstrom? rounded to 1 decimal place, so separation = 134.8 Angstrom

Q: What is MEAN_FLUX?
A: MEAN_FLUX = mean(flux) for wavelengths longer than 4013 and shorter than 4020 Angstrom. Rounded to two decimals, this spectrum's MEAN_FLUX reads 1.31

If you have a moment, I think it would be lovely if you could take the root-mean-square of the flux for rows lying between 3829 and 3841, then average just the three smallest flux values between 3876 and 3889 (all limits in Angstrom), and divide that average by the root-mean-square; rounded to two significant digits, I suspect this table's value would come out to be 0.96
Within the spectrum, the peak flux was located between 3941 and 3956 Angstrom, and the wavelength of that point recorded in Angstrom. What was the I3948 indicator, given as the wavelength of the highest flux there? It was 3949.43 Angstrom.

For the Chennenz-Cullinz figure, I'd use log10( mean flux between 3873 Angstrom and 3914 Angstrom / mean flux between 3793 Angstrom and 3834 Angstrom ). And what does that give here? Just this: 0.019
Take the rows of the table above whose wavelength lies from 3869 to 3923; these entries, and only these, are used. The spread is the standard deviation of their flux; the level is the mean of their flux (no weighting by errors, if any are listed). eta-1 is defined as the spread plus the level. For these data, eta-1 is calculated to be 1.42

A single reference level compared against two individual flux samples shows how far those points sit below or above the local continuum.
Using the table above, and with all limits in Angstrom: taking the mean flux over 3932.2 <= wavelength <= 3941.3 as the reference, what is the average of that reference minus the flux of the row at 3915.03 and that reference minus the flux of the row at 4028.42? -0.12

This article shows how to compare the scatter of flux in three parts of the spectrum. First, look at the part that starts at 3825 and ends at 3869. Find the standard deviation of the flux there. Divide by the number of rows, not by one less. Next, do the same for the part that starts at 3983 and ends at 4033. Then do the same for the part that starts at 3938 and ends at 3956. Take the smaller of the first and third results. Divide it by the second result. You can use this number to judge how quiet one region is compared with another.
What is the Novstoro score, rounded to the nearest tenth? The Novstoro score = 0.9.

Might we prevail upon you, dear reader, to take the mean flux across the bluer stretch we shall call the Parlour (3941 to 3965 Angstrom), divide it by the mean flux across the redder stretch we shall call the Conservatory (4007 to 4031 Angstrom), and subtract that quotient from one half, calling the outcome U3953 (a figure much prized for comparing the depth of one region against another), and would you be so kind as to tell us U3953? -0.54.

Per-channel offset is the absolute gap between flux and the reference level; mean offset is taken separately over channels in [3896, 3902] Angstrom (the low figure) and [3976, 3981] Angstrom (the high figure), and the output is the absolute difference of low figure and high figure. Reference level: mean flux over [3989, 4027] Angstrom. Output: 0.01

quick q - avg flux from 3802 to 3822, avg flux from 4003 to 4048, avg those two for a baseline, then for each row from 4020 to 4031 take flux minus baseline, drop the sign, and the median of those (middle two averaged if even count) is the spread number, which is 0.129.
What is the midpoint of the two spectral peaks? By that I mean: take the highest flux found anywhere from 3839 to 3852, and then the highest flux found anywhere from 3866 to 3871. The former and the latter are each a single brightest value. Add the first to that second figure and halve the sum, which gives 1.39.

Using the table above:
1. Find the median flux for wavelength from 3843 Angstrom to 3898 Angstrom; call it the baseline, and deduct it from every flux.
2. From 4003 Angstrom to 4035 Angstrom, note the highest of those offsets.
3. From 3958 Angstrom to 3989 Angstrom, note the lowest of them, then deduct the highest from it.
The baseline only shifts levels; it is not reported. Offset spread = -0.27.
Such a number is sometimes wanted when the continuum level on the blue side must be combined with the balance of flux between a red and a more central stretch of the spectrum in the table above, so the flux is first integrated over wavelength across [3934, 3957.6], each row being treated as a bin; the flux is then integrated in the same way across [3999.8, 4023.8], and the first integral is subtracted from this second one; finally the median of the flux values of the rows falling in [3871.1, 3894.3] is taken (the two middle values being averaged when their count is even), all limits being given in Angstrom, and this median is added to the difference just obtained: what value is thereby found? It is 1.5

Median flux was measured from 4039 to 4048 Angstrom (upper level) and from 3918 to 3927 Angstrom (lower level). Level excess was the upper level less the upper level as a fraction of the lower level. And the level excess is 0.293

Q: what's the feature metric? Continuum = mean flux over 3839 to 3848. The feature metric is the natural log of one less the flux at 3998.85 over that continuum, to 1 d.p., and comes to -2.6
